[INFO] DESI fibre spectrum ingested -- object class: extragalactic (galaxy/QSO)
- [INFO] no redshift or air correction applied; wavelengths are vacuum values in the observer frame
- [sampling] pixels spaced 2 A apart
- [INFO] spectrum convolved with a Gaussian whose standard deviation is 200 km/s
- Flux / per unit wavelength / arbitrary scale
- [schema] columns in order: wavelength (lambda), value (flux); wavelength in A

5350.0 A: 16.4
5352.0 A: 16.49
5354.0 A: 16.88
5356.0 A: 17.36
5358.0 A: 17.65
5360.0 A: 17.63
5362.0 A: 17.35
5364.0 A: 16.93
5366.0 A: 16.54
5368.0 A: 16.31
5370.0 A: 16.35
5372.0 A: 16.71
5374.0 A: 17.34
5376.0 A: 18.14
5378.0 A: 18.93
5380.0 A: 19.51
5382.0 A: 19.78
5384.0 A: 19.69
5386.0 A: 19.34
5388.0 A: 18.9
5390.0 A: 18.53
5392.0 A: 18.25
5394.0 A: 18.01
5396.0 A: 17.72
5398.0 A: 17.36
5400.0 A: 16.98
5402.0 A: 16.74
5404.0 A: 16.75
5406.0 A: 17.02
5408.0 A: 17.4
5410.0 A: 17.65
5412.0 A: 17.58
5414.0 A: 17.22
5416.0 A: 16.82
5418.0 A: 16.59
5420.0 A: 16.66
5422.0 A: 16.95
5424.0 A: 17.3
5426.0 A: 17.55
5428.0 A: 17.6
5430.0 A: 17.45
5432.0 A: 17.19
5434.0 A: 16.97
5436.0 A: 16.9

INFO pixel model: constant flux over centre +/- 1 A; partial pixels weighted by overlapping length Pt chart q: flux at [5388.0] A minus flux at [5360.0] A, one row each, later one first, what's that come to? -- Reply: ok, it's 1.3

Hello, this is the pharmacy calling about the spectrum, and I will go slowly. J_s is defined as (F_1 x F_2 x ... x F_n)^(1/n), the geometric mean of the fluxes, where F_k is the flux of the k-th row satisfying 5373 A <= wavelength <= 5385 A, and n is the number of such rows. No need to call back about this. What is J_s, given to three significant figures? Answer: 18.9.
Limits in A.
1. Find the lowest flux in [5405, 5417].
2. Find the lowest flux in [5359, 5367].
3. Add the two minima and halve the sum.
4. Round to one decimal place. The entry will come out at 16.7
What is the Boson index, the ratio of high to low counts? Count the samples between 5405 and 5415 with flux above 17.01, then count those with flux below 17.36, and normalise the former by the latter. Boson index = 2.5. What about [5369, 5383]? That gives 1.7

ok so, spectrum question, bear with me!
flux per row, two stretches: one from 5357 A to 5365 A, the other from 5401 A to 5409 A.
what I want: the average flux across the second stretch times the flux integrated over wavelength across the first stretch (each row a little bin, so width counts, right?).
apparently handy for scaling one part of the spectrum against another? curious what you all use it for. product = 2362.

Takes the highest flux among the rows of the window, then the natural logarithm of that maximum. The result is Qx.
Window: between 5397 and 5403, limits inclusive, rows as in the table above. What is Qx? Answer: 2.85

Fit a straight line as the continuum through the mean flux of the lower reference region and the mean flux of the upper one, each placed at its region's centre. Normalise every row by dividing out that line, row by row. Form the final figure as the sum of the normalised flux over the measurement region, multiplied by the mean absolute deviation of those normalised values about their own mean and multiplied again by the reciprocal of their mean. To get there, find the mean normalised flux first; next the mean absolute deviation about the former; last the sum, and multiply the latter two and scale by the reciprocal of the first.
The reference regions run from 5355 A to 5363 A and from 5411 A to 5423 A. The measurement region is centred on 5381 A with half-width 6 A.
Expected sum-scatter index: 0.170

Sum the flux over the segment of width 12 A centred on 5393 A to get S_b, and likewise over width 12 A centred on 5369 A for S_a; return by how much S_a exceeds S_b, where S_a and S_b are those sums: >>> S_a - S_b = -8.6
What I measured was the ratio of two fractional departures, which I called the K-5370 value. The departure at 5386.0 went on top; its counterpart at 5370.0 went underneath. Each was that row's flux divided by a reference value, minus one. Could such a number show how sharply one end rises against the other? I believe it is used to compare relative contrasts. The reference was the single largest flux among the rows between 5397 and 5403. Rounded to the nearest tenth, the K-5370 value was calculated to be -2.0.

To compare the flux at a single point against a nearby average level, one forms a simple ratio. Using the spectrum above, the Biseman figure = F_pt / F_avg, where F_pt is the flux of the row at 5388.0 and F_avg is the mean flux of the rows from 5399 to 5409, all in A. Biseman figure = 1.11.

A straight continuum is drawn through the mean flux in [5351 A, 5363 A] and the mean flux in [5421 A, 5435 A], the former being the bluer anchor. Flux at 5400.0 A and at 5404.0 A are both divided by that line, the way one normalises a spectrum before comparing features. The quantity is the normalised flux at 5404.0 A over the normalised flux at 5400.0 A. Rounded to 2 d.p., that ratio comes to 0.99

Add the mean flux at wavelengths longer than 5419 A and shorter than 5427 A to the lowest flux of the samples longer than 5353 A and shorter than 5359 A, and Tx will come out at 34.0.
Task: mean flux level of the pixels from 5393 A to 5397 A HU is 17.9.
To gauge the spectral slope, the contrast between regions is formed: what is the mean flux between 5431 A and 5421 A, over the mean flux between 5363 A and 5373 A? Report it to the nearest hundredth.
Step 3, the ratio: 1.05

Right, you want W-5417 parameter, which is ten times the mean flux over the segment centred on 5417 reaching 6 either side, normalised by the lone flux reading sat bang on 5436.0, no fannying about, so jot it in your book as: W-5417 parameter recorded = 10.0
